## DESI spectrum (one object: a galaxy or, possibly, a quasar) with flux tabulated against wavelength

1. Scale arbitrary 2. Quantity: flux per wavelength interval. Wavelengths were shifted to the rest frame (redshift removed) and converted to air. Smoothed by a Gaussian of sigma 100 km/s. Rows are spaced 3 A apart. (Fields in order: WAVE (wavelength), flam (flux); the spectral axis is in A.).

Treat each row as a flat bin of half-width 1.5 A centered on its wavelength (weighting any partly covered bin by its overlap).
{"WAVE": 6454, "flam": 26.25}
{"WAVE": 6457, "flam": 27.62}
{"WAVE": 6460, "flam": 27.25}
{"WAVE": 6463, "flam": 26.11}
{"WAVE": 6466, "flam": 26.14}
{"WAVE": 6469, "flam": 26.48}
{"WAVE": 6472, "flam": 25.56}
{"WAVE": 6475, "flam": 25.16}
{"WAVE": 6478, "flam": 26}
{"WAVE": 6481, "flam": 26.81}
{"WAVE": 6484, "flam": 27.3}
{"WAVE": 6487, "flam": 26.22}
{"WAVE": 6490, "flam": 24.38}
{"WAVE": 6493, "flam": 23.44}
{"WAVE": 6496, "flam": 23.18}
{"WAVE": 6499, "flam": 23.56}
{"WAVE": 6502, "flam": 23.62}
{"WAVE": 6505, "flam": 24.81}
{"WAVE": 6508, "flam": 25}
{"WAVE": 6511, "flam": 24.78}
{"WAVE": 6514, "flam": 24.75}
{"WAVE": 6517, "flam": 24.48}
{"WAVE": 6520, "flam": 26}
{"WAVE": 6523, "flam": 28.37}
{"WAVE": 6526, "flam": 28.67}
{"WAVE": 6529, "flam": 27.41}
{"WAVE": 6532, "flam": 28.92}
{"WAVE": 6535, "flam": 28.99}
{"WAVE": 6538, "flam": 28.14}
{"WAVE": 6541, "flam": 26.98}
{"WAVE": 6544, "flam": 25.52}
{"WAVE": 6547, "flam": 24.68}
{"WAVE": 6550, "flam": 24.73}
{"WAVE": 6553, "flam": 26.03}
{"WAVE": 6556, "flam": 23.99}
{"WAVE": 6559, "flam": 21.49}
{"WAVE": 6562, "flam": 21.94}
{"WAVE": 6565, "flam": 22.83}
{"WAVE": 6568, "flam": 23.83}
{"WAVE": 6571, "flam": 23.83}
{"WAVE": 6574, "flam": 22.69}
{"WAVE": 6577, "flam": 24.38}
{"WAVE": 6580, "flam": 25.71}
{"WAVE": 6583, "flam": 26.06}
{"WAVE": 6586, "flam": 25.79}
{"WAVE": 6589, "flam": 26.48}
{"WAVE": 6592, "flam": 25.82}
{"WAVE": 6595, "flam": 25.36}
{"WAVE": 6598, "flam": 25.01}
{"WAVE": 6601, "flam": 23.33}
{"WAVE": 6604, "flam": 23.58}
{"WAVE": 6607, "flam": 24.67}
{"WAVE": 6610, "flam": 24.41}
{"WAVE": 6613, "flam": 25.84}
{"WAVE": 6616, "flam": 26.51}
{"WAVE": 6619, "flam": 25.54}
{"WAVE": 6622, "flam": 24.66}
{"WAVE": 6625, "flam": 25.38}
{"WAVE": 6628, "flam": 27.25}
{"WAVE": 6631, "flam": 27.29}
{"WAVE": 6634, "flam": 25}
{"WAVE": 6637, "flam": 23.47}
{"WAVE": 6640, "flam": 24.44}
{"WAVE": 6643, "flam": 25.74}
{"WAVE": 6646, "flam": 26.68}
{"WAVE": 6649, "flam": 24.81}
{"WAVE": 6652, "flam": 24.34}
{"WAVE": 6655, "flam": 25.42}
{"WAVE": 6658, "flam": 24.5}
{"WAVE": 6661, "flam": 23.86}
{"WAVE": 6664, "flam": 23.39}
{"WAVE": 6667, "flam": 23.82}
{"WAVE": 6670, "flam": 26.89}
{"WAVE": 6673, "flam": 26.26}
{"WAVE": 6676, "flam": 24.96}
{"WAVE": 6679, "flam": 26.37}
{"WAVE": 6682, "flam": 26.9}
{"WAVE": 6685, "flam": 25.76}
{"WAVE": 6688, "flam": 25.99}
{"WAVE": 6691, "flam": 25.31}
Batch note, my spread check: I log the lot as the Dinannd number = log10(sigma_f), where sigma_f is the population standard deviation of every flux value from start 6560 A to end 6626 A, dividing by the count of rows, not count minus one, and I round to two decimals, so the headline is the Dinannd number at 0.10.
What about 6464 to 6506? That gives 0.12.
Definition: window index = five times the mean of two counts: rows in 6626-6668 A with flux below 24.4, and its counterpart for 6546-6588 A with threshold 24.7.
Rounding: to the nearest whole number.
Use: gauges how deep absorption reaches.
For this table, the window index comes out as 35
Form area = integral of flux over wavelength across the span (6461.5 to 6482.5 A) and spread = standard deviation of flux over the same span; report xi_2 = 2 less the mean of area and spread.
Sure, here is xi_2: -272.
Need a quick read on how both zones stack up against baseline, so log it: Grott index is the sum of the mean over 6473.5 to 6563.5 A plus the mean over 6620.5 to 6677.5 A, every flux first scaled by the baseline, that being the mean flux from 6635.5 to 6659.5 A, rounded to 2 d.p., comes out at 2.03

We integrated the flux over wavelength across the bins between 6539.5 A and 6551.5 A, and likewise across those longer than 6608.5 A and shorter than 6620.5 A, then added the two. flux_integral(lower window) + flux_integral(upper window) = 613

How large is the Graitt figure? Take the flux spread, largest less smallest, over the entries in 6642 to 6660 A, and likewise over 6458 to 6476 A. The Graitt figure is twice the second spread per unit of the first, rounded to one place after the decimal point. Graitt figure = 1.8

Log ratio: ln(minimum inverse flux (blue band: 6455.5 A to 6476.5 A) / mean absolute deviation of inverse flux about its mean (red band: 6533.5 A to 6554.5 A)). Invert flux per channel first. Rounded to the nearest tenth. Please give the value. 2.9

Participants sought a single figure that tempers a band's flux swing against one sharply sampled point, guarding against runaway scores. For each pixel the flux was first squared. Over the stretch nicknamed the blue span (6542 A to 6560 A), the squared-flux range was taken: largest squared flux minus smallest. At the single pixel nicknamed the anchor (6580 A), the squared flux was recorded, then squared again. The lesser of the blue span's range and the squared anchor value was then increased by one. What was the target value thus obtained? 217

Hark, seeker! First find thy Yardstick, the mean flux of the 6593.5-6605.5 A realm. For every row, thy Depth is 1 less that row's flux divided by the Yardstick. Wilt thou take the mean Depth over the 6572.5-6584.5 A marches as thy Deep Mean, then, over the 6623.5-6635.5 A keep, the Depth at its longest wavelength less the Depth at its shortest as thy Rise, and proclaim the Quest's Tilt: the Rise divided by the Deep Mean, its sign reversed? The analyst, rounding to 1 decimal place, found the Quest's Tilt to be 1.0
